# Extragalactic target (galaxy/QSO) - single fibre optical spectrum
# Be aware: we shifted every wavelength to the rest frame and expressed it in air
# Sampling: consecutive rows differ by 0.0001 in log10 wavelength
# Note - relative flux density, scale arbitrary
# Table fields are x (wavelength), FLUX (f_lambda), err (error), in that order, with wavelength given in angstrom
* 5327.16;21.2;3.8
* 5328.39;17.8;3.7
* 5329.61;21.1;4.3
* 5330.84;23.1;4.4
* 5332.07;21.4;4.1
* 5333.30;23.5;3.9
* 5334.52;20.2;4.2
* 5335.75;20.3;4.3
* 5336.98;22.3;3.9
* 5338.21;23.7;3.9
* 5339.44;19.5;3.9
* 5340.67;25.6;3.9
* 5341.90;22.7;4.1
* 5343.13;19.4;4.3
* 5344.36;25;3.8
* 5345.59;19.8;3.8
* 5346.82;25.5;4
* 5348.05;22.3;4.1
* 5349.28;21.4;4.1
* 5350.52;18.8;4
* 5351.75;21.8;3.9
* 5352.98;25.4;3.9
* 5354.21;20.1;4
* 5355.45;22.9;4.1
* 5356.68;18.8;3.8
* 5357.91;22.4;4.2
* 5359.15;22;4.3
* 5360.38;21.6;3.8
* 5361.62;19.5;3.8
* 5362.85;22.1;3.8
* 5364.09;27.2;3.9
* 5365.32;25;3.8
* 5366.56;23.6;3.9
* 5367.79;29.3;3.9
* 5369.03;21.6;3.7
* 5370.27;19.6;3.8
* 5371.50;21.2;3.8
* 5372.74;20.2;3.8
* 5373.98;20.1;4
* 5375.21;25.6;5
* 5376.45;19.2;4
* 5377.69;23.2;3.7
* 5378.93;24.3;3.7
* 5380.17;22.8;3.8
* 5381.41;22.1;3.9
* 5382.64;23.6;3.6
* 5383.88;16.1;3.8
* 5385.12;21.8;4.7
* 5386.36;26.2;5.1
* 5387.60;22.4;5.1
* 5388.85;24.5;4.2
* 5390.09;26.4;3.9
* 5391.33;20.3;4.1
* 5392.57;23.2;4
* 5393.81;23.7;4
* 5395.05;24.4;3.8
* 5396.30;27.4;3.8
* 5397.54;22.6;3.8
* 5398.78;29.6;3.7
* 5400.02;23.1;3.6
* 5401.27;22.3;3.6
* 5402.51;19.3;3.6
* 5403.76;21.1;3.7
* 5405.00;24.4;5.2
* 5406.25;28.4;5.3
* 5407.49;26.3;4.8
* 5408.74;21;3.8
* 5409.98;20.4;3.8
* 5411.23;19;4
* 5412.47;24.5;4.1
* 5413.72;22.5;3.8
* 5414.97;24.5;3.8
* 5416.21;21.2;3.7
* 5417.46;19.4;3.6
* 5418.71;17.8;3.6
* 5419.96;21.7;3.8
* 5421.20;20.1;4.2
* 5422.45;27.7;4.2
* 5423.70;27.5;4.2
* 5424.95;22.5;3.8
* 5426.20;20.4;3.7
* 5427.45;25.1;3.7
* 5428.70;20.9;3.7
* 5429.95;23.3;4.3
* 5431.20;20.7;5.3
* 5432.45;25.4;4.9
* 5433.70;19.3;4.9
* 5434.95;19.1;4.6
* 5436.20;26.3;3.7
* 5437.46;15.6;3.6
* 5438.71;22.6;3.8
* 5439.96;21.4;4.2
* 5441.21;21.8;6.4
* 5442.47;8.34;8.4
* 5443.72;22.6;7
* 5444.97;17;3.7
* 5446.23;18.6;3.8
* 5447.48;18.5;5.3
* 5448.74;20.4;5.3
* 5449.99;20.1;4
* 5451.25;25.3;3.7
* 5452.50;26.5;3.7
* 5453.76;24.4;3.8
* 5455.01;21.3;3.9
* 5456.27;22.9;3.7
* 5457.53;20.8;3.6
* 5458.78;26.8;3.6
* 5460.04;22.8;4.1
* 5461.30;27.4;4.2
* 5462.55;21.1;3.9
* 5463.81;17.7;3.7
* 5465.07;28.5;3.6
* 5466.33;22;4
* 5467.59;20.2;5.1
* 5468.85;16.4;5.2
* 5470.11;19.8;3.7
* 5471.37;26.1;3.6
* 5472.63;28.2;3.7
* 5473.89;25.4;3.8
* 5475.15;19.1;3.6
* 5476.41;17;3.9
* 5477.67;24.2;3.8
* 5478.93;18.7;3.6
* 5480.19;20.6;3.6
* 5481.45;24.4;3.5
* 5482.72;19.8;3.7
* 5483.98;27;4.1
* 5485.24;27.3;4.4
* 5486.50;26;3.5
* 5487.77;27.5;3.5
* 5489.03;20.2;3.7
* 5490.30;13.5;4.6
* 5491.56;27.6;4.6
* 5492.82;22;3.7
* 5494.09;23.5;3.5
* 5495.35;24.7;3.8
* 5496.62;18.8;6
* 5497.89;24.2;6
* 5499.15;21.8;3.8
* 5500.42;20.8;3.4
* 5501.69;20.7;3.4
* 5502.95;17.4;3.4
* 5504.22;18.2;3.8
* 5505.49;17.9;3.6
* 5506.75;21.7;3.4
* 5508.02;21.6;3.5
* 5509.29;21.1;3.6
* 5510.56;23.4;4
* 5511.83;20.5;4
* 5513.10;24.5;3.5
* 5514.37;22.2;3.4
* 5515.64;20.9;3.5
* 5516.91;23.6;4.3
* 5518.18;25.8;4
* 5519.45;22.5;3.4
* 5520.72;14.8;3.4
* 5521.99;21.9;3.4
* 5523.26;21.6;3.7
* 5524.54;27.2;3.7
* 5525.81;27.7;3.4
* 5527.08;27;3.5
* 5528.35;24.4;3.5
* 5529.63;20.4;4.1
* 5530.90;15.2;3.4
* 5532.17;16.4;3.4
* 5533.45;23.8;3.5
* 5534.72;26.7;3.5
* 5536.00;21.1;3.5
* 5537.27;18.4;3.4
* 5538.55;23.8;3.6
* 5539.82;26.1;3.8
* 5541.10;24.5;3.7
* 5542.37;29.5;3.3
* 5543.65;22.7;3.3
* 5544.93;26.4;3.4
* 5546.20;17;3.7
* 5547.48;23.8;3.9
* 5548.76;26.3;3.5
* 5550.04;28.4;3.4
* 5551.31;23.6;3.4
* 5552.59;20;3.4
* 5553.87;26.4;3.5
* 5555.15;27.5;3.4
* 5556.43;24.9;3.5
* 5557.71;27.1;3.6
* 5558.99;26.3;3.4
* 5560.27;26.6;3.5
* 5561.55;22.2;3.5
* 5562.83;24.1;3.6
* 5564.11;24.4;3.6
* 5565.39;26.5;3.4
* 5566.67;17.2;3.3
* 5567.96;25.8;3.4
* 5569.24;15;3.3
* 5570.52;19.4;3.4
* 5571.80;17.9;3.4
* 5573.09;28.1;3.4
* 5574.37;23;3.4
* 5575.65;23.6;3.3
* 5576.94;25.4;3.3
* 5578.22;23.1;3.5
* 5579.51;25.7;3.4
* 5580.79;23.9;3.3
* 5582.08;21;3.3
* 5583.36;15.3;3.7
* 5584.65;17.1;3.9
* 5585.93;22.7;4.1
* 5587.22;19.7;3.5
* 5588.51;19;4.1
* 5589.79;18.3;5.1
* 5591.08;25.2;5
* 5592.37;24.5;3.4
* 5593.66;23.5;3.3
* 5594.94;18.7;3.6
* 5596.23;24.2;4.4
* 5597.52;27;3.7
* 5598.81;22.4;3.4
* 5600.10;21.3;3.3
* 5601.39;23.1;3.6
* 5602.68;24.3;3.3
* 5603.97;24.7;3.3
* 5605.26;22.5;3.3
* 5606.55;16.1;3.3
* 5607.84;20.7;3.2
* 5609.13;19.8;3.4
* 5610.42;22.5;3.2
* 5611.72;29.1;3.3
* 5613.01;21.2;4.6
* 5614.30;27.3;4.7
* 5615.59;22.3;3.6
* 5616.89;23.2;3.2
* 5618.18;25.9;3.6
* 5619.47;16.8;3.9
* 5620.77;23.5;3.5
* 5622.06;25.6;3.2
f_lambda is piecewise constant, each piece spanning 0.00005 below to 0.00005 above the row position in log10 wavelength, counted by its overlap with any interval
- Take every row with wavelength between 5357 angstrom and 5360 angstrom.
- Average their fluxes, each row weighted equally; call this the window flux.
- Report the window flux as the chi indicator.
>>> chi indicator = 22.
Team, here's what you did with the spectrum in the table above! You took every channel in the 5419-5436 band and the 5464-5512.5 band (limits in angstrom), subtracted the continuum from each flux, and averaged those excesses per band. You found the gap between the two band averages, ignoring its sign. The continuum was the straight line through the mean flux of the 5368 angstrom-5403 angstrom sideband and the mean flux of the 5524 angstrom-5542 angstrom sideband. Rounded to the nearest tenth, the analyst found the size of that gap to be 0.7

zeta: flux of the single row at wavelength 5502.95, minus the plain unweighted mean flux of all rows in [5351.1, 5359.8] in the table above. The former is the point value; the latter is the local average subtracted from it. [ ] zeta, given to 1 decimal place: -4.5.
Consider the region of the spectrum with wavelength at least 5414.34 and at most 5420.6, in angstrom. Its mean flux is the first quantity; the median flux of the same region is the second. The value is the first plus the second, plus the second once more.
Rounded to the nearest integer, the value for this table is 63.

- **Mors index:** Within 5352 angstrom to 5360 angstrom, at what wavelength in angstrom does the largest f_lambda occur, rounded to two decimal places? 5352.98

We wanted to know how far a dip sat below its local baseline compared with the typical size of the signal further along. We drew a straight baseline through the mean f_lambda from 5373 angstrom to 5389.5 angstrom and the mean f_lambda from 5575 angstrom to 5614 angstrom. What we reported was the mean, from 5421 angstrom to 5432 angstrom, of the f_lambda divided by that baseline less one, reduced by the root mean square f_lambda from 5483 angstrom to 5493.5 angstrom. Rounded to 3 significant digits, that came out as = -24.3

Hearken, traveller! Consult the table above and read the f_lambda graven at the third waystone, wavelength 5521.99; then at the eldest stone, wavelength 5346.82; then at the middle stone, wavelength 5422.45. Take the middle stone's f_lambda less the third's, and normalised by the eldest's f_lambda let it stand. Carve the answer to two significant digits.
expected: 0.23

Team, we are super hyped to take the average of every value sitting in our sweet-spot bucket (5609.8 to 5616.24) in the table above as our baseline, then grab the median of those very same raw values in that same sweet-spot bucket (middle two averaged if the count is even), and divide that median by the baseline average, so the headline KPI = 0.92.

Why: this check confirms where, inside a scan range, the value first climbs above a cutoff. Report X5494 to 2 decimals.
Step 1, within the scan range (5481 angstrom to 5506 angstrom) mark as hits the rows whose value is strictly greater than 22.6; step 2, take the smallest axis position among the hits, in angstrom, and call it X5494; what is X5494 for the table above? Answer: 5481.45 angstrom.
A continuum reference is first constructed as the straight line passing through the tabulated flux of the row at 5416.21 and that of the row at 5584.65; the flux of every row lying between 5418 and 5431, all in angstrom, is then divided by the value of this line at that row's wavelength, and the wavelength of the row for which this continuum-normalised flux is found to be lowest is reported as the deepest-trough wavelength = 5418.71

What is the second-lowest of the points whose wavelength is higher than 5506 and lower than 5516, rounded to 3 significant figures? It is 20.9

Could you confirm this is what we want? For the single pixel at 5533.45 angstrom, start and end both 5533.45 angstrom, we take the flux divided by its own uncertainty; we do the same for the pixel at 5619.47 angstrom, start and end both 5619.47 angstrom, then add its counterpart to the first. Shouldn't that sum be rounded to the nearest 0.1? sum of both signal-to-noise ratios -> 11.1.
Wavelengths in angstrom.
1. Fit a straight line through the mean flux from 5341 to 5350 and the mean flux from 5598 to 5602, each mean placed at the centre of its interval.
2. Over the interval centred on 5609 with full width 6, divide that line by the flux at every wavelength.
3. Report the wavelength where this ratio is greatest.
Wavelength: 5606.55 angstrom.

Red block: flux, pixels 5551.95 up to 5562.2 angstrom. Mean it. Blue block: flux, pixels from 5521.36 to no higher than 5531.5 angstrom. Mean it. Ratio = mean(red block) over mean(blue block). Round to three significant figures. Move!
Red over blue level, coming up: 1.08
